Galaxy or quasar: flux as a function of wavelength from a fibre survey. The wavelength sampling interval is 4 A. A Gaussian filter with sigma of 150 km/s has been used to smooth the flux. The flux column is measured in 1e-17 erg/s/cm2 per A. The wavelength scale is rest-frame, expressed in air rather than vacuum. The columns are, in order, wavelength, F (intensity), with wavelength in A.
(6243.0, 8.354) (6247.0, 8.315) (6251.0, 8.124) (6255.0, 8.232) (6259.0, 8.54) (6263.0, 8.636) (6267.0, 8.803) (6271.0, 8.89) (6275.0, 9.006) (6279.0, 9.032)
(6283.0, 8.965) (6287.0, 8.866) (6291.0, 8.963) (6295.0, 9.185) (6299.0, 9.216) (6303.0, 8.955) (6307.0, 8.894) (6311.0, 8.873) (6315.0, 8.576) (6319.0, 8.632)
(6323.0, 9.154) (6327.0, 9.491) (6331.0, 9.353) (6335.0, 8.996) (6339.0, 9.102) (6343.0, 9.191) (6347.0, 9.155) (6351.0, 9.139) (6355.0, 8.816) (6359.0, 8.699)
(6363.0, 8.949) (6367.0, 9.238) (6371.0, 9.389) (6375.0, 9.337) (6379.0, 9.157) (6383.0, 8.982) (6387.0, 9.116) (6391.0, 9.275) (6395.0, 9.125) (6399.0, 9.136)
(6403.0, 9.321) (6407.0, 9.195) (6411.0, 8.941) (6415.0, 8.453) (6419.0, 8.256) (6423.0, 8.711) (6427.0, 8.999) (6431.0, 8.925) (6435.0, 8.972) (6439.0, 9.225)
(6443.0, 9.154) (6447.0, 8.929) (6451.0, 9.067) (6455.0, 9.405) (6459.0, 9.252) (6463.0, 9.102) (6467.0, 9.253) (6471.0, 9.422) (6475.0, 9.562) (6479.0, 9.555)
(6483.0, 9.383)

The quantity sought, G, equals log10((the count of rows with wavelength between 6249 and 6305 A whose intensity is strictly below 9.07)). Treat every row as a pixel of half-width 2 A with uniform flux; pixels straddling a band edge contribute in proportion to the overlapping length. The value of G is 1.08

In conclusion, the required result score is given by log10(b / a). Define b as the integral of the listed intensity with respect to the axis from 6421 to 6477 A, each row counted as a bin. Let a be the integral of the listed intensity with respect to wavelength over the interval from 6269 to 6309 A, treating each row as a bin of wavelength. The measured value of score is 0.2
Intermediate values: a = 360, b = 512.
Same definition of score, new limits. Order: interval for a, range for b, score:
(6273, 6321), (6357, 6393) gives -0.1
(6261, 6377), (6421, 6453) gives -0.6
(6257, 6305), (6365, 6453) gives 0.3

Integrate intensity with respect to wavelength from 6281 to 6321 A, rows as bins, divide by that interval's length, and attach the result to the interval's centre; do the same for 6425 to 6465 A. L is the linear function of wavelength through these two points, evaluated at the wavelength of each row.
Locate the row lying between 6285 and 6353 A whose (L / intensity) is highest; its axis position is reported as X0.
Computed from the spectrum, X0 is 6315.0 A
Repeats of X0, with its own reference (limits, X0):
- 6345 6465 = 6419.0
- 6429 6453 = 6447.0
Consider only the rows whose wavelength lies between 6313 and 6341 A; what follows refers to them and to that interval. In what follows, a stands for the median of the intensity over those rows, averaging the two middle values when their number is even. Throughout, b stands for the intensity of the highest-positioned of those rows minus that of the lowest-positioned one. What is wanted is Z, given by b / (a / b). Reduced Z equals 0.030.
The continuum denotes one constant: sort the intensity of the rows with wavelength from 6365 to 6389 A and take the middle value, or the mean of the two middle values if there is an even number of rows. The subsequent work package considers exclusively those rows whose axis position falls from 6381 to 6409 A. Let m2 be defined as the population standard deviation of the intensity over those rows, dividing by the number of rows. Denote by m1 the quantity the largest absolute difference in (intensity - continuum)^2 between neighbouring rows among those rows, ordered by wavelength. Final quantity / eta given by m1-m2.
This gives -0.064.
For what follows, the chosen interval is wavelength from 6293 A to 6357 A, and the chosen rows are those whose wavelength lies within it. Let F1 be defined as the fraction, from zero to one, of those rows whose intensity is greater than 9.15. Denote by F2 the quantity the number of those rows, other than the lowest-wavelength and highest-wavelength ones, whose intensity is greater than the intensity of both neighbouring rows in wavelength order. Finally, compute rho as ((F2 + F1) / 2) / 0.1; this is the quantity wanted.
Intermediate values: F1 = 0.44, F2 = 3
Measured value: 17.2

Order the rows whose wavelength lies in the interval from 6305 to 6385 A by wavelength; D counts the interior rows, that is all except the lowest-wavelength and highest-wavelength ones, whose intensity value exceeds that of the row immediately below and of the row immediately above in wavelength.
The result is 3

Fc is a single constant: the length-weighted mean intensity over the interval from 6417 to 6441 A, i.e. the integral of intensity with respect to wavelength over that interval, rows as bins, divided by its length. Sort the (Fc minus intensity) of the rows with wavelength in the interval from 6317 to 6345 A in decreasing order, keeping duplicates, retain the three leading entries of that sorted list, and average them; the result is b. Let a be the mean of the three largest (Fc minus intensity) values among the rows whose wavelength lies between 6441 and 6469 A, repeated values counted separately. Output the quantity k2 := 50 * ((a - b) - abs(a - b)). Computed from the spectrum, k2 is -12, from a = -0.18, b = -0.06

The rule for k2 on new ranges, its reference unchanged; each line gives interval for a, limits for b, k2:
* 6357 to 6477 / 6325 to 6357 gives 0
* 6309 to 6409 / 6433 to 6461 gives 0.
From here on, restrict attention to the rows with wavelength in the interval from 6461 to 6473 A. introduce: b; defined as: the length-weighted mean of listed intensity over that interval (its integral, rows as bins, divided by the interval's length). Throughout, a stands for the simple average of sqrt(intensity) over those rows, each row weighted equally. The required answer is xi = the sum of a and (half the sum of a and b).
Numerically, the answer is 9.19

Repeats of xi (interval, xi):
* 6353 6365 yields 8.87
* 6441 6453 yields 9.04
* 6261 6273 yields 8.83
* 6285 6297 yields 9.00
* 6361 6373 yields 9.14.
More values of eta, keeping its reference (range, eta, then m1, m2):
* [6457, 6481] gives -0.087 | 0.08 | 0.17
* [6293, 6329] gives 0.041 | 0.32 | 0.28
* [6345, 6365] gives 0.009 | 0.19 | 0.18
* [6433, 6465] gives -0.075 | 0.07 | 0.15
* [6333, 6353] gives -0.035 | 0.03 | 0.07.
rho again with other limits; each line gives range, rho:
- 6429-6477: 12.9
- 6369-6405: 7.8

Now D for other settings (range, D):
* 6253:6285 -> 1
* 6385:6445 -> 4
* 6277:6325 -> 1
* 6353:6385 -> 1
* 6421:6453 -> 2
